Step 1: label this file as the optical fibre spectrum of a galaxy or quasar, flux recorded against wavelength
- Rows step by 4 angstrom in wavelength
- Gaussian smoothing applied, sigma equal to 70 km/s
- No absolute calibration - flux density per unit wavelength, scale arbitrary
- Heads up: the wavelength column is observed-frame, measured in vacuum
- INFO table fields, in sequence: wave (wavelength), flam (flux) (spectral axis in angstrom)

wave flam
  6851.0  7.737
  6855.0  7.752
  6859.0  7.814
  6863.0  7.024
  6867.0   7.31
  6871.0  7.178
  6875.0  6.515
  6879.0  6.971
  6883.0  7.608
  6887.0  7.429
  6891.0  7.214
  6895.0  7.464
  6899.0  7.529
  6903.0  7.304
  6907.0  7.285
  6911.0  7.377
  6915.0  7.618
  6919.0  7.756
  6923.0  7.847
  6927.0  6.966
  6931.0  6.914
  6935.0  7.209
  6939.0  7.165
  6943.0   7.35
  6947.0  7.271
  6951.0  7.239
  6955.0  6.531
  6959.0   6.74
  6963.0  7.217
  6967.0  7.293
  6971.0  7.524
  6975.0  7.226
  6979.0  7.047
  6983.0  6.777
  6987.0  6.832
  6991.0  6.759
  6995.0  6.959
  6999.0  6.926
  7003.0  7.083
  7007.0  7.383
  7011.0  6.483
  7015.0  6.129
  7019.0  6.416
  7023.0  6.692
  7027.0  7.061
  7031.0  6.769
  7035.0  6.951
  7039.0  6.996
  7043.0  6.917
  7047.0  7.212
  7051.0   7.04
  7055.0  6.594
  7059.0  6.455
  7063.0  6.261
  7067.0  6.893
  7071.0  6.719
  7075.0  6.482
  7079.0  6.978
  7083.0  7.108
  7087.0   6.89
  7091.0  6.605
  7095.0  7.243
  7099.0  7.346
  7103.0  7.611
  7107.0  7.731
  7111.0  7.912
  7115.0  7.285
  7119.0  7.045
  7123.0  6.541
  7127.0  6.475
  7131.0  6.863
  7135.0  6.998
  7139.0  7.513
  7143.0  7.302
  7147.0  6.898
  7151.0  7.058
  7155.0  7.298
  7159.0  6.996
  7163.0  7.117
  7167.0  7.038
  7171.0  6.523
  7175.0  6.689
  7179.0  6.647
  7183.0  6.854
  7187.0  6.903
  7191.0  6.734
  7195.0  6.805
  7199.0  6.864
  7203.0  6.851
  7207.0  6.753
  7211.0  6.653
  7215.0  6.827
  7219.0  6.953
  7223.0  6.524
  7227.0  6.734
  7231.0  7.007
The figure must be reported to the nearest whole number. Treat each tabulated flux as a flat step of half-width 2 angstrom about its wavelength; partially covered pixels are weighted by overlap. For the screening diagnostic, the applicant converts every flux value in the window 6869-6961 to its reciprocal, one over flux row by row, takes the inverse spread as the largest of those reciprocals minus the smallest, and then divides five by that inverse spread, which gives 192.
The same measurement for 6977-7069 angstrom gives 180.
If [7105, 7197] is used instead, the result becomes 178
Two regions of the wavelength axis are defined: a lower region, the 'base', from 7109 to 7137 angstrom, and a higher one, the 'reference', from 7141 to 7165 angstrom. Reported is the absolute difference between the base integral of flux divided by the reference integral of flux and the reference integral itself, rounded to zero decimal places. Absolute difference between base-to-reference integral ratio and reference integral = 170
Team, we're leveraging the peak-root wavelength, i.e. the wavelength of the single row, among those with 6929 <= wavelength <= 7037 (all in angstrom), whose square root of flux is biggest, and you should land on 6971.0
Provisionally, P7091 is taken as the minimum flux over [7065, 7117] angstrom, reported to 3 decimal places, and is 6.482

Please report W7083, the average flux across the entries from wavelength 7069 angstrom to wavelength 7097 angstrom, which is 6.86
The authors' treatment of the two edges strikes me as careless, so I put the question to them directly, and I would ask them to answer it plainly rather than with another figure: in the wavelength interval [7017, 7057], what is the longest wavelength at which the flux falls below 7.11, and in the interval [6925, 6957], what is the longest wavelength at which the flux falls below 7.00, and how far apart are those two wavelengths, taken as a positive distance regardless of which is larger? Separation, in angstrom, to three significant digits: 100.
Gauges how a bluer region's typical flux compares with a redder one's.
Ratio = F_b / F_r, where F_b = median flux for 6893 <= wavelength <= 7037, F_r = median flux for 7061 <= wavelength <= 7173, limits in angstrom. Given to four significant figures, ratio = 1.015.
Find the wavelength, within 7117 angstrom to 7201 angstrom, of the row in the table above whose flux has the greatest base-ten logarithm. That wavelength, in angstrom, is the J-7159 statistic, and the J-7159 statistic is 7139.0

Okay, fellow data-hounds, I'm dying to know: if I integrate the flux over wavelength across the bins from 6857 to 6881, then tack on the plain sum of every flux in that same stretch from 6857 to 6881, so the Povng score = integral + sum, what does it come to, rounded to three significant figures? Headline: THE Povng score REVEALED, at 214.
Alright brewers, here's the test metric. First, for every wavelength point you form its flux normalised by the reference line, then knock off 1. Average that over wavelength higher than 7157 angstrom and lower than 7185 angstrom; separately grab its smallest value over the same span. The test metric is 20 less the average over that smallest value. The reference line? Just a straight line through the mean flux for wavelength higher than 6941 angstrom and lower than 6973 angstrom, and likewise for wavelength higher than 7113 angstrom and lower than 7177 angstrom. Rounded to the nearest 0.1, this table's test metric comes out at 19.7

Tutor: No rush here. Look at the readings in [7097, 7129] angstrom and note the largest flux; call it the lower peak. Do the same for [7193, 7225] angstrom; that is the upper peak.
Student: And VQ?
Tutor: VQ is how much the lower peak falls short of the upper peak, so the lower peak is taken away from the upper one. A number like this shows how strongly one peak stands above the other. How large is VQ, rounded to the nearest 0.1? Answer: -1.0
